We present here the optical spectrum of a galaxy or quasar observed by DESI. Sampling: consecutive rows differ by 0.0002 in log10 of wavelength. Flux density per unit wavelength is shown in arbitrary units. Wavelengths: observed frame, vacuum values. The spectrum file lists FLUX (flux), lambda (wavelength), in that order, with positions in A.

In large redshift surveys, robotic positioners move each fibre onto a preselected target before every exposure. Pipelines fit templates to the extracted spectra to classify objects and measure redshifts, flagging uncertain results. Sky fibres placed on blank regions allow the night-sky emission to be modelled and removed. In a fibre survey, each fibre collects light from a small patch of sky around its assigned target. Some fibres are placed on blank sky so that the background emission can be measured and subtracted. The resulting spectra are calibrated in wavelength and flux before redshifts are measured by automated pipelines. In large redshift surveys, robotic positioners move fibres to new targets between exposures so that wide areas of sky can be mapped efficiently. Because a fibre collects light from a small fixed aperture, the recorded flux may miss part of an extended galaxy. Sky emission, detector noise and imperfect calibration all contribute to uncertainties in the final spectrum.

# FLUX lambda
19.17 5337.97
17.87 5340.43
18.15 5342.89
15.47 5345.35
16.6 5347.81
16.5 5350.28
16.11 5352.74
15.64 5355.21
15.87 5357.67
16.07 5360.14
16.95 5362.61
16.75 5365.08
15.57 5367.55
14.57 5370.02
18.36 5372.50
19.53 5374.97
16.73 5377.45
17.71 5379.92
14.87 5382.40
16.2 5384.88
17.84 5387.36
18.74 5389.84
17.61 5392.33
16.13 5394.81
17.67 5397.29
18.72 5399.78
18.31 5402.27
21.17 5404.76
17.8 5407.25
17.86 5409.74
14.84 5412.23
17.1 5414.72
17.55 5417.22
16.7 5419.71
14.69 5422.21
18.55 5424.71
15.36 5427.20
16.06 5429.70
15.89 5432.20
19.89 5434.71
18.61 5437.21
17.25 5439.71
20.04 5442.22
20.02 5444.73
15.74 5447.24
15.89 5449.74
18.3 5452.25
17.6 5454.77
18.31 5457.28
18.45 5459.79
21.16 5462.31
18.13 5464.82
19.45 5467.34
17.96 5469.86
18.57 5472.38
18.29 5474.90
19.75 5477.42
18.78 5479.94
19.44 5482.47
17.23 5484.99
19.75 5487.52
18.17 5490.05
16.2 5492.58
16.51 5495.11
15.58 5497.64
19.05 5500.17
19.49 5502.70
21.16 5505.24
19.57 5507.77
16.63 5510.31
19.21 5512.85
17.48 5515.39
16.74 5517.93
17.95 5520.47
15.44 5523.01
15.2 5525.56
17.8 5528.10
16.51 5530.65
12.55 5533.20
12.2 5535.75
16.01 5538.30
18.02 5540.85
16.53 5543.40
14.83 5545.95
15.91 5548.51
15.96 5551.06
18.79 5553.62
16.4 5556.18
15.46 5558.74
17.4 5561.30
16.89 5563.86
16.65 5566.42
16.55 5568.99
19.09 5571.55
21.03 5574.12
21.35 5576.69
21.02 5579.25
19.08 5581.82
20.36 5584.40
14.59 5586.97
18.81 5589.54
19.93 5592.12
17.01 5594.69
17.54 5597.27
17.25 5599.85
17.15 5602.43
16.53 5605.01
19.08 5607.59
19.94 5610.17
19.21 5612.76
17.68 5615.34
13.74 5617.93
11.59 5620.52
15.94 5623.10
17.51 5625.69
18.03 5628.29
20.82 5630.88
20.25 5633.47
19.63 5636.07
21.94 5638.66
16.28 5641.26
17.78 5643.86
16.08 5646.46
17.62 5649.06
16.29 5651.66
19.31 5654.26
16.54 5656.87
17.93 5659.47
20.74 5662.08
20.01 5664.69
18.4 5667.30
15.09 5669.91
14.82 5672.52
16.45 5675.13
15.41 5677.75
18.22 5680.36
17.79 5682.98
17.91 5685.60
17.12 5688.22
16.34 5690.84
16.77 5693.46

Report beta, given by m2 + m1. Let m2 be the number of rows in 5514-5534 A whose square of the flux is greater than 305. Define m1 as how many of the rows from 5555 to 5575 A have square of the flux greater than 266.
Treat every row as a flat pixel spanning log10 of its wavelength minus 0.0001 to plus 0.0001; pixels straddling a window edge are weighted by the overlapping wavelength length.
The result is 10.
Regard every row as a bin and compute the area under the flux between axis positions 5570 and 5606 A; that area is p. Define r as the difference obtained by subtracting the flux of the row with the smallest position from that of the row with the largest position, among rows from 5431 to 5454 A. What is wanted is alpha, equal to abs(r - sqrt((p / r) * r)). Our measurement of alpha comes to 23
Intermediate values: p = 670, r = 2.4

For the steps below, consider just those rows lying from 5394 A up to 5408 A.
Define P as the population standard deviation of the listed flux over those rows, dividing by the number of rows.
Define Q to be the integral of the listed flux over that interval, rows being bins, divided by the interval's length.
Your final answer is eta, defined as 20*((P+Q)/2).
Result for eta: 199.0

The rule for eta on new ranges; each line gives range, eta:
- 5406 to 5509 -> 196.2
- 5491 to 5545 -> 190.6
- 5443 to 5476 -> 197.2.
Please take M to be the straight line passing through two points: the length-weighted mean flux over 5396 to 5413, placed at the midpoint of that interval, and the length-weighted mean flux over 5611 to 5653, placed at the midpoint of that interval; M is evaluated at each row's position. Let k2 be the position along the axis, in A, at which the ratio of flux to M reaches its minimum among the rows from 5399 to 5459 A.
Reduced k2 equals 5422.21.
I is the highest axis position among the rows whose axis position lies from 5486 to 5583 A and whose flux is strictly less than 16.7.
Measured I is 5568.99 A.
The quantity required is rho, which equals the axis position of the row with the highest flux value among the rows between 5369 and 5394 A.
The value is 5374.97 A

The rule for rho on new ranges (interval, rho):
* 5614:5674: 5638.66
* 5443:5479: 5462.31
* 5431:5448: 5442.22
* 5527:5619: 5576.69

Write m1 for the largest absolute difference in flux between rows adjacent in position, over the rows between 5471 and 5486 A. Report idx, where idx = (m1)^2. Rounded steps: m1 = 2.2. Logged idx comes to 5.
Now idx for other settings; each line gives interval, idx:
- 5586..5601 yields 18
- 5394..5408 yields 11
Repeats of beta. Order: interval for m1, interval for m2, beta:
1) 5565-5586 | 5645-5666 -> 13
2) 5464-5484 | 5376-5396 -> 12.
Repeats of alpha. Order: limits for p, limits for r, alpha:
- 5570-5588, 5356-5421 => 18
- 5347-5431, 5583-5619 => 44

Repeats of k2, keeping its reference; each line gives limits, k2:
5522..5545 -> 5535.75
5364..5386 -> 5370.02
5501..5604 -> 5535.75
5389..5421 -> 5412.23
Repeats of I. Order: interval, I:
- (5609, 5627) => 5623.10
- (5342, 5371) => 5370.02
